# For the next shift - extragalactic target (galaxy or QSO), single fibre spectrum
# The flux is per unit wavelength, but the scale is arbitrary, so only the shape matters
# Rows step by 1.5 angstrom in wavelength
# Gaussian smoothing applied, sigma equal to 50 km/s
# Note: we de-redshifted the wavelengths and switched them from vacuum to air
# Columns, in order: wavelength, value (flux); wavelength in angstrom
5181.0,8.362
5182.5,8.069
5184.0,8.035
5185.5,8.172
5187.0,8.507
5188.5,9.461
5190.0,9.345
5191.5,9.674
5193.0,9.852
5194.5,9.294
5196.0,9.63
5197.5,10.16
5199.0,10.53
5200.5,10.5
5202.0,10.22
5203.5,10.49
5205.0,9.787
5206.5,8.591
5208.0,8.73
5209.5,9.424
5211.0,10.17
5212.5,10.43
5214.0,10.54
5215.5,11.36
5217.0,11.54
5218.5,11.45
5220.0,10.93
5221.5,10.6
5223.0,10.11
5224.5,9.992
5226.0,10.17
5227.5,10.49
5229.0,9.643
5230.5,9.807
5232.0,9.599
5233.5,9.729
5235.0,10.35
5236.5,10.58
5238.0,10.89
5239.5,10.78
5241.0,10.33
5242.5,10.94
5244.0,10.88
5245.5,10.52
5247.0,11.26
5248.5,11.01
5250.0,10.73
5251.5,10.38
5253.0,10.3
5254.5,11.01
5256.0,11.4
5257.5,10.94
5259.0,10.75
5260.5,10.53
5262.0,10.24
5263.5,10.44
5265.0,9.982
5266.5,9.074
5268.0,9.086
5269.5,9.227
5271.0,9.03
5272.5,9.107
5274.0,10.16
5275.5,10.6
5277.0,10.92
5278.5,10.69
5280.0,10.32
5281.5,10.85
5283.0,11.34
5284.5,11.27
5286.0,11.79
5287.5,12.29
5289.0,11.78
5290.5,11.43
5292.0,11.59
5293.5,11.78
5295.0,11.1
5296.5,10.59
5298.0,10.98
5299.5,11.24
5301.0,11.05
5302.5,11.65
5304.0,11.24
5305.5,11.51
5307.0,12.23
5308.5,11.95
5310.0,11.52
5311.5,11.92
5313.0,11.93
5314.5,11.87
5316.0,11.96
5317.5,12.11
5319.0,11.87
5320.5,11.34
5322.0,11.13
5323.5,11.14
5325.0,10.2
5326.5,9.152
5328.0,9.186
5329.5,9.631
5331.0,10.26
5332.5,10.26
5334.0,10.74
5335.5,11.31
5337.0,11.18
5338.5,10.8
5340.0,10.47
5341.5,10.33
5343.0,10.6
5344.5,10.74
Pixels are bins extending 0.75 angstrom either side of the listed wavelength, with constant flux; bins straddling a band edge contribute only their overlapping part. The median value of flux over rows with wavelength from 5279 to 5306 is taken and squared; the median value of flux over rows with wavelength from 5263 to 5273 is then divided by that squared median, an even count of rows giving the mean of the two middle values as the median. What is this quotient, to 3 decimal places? 0.071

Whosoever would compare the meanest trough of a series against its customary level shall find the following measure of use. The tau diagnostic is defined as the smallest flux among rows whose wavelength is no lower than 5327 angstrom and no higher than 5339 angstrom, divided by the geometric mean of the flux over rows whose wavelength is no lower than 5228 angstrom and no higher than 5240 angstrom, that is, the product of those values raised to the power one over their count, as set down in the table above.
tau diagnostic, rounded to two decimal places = 0.90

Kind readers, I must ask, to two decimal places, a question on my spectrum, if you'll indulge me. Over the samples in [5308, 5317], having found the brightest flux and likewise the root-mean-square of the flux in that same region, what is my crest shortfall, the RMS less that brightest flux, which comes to -0.10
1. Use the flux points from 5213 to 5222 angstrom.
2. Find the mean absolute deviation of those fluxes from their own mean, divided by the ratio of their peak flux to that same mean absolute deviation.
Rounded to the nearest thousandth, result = 0.013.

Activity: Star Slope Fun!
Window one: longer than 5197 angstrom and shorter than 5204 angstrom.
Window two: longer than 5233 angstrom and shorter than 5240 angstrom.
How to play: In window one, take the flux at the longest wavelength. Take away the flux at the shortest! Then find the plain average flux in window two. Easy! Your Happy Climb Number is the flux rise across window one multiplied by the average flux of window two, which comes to 3.5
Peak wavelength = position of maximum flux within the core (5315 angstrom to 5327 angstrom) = 5317.5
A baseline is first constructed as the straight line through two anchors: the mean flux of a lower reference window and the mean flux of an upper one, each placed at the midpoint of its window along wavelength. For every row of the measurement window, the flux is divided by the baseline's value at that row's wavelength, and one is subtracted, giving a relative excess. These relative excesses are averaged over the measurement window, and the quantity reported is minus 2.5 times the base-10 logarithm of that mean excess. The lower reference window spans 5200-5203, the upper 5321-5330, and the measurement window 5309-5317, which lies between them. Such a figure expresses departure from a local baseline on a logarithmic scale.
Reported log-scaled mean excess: 1.9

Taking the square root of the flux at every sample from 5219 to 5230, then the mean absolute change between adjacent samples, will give 0.0594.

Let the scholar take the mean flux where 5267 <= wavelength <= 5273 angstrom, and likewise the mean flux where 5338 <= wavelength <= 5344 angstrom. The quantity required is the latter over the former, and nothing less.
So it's 1.16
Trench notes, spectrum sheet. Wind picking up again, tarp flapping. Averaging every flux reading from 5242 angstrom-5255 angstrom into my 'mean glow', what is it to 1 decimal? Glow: 10.8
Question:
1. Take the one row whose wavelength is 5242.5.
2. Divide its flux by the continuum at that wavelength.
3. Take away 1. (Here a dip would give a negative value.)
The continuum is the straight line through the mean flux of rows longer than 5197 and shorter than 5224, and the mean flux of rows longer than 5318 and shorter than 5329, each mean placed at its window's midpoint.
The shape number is 0.053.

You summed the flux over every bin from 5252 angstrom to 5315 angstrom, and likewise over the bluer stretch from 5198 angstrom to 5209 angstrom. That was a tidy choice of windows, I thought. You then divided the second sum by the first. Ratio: 0.2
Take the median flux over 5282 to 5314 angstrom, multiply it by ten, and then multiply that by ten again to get 1152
